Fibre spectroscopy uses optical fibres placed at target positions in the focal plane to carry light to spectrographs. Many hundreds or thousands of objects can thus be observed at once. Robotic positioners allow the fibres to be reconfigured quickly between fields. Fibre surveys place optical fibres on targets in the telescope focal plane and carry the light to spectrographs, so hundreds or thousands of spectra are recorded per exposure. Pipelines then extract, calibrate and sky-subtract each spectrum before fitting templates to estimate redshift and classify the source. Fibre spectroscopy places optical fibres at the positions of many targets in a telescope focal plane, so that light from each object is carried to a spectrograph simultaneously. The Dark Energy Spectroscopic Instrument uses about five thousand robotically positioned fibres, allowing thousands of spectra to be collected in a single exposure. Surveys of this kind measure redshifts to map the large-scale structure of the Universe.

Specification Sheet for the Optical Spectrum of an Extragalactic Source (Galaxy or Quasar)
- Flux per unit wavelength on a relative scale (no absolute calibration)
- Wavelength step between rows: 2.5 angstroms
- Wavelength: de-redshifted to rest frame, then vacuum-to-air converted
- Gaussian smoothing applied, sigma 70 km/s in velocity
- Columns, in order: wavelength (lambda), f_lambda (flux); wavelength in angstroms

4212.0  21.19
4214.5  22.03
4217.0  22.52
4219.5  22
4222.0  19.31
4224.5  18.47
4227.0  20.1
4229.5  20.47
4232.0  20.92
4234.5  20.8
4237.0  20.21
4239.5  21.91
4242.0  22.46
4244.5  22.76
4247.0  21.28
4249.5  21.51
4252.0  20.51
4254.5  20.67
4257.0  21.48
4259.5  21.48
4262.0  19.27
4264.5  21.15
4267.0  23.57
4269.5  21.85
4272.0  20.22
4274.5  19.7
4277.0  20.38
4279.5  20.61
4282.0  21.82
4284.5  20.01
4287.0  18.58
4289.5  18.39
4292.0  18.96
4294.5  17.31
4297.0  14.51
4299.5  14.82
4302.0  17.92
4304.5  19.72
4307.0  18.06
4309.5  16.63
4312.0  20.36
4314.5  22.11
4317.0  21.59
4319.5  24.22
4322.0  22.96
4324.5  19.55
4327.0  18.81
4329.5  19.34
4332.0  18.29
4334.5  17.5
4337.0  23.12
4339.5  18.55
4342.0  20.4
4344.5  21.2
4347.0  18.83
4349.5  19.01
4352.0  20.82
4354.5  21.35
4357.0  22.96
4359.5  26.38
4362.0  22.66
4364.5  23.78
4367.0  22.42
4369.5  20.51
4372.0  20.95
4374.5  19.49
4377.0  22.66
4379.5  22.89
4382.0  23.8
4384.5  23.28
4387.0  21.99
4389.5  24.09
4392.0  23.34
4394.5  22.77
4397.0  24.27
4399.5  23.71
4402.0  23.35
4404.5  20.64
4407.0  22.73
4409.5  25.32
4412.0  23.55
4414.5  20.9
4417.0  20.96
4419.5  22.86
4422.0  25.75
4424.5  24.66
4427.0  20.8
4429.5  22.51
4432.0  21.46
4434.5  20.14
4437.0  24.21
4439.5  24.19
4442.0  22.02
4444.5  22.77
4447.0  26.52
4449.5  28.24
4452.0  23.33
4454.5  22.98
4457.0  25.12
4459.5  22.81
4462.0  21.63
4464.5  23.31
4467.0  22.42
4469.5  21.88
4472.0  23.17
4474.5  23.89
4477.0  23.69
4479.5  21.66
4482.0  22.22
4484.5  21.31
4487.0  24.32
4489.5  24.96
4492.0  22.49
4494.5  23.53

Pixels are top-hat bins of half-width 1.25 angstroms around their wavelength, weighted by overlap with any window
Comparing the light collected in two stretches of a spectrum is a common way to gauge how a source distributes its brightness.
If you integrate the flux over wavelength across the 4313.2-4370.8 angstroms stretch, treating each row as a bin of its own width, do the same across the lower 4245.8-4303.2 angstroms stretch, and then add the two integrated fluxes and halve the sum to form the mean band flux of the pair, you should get 1178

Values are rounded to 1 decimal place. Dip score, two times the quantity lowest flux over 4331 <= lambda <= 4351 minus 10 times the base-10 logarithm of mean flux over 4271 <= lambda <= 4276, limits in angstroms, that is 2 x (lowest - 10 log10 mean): 9.0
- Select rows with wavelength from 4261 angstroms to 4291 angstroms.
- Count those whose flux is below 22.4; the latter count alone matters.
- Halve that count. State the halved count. 5.5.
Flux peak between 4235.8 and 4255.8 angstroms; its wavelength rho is 4244.5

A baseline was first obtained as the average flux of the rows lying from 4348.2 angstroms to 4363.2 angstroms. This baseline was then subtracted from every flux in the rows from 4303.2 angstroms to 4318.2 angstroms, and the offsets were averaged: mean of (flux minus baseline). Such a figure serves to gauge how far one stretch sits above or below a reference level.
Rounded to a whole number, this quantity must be -2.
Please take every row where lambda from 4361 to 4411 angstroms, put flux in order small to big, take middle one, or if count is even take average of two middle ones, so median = 22.8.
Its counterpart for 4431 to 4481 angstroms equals 23.1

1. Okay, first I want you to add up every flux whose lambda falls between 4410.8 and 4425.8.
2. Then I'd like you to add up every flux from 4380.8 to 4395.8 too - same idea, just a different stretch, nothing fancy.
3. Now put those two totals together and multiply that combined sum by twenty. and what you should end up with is 5559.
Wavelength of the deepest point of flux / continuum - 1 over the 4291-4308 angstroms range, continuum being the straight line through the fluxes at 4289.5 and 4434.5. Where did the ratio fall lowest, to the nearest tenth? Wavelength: 4297.0 angstroms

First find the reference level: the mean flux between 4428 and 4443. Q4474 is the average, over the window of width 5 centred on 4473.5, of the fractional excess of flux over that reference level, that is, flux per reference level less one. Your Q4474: 0.05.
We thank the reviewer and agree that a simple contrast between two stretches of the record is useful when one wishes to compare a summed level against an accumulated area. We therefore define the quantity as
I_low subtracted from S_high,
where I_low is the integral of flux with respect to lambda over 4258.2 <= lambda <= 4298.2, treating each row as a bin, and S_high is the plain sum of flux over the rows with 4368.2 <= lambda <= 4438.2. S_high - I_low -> -161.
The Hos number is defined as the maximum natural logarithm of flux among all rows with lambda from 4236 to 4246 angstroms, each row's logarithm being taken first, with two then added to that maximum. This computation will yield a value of 5.13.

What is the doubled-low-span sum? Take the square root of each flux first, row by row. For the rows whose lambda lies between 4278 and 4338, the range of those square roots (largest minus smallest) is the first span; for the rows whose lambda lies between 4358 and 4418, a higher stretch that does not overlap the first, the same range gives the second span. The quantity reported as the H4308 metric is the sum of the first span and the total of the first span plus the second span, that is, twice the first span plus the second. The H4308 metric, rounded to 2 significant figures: 2.9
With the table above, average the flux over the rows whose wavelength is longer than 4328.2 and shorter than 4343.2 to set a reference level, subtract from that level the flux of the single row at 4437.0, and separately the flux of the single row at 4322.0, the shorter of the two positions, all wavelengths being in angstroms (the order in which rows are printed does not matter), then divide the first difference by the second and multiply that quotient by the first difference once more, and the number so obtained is -6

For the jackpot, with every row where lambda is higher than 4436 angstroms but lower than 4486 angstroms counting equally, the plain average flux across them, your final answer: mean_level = 23.4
